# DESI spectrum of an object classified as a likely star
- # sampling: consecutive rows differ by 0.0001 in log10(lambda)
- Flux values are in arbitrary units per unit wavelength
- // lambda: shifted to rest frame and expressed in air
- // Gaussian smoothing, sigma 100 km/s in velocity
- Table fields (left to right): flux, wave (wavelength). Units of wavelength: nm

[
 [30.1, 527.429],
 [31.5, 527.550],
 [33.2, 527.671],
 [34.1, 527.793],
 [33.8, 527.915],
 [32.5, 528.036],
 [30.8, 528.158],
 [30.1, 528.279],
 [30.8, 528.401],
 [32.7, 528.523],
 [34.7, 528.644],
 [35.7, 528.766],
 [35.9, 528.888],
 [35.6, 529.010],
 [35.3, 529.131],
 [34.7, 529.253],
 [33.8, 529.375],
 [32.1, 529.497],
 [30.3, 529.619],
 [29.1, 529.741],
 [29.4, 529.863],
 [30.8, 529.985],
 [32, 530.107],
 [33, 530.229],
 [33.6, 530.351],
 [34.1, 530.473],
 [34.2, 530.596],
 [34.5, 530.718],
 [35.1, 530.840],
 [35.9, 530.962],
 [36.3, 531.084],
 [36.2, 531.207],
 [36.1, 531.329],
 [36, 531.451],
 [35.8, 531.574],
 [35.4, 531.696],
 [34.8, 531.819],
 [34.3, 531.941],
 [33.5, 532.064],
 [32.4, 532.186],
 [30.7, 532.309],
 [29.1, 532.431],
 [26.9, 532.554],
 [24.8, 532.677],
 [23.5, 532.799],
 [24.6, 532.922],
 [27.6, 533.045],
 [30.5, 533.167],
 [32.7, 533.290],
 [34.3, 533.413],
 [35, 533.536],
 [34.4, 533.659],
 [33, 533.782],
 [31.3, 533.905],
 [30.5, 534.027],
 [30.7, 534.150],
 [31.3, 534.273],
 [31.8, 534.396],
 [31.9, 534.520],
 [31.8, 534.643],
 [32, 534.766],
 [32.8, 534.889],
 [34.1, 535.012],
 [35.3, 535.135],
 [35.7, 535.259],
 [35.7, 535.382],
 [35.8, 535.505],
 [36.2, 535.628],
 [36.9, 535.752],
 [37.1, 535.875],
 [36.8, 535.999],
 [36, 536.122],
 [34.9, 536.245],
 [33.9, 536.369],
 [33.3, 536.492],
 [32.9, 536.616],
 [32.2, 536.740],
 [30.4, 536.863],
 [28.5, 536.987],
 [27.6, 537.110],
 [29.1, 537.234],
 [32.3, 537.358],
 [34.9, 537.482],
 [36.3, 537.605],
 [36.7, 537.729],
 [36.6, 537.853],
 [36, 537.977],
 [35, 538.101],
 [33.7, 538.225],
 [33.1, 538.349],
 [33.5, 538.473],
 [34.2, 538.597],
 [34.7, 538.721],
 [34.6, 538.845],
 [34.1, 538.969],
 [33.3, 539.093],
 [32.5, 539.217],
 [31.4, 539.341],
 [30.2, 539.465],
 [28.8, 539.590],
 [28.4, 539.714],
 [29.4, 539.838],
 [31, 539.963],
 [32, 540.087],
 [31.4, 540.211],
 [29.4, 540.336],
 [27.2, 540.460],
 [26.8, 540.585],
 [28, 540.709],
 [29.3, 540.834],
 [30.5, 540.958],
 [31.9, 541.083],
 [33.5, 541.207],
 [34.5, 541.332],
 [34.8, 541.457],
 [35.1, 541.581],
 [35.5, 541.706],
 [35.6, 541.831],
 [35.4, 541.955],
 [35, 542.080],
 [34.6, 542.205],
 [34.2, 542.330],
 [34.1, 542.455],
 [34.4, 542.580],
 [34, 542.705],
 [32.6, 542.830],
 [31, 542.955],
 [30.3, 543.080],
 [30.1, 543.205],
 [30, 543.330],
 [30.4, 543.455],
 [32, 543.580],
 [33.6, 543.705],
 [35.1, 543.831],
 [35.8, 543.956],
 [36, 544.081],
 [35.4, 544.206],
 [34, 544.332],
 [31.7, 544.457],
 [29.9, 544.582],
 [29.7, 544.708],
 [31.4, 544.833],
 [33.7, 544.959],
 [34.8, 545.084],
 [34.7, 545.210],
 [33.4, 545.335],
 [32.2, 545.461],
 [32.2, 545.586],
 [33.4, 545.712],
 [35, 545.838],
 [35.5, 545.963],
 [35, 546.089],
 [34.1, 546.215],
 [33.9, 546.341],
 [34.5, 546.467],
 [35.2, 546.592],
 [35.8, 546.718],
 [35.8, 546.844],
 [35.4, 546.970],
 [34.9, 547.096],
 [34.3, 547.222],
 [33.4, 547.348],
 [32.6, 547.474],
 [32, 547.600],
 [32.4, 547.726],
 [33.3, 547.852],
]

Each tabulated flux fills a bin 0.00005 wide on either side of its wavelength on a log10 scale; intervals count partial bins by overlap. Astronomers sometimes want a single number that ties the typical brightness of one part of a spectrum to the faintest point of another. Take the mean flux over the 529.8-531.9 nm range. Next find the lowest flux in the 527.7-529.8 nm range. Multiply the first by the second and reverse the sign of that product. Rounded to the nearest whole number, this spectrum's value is -998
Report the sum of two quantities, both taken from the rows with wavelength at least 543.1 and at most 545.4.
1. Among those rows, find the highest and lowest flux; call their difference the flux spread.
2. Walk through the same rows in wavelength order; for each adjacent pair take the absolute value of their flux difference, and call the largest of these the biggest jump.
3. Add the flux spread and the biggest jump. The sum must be 8.6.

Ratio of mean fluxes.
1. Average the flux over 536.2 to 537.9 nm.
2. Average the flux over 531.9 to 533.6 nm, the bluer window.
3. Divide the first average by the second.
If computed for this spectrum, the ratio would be 1.09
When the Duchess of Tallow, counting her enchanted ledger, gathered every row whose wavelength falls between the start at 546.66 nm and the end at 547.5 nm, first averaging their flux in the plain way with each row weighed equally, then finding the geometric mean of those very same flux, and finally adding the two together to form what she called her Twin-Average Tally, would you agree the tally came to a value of 69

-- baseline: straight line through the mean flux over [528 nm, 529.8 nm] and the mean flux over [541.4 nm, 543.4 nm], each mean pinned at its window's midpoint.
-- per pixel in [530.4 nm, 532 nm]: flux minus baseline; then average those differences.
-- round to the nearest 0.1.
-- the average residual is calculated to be 2.2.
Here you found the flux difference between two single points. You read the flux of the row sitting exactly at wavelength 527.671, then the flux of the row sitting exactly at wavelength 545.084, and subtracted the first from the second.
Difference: 1.6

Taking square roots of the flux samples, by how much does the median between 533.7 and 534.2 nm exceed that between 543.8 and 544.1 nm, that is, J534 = -0.42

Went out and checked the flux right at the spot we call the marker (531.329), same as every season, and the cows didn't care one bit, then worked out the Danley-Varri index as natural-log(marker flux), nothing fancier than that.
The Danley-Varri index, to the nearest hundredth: 3.59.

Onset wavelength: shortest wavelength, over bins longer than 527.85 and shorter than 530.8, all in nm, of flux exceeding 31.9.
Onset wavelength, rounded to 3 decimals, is 527.915 nm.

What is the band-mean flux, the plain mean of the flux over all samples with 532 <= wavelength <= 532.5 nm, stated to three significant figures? 31.4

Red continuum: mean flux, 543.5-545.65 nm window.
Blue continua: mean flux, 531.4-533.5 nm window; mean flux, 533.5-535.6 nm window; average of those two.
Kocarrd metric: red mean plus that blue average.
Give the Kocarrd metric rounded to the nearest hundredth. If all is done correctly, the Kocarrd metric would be 65.33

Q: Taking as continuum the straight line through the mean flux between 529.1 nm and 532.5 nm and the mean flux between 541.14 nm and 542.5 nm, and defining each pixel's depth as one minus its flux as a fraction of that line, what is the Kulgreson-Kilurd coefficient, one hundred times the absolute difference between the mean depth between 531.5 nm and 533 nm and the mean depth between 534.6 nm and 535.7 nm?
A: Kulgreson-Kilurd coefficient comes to 11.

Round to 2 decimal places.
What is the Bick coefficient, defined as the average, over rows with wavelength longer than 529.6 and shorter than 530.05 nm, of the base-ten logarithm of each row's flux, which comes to 1.48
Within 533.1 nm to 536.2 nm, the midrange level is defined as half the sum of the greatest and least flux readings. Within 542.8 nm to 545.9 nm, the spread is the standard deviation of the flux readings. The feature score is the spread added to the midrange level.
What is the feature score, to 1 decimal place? 35.8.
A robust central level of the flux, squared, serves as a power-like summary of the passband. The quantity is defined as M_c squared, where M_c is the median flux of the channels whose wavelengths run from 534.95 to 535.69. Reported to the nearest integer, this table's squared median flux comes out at 1274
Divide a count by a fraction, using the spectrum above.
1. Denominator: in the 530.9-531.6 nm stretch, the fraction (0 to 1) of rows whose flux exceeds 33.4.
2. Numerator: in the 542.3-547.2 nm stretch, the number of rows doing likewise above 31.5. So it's 31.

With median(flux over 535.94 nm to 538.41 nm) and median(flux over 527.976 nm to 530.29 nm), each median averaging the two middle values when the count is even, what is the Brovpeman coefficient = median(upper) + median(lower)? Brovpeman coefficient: 66.3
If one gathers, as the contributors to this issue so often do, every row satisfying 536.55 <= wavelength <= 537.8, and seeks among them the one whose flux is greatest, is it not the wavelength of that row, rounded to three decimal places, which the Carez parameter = 537.729 nm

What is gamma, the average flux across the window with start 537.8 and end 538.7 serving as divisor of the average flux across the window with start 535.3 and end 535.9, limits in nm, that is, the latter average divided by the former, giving 1.05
